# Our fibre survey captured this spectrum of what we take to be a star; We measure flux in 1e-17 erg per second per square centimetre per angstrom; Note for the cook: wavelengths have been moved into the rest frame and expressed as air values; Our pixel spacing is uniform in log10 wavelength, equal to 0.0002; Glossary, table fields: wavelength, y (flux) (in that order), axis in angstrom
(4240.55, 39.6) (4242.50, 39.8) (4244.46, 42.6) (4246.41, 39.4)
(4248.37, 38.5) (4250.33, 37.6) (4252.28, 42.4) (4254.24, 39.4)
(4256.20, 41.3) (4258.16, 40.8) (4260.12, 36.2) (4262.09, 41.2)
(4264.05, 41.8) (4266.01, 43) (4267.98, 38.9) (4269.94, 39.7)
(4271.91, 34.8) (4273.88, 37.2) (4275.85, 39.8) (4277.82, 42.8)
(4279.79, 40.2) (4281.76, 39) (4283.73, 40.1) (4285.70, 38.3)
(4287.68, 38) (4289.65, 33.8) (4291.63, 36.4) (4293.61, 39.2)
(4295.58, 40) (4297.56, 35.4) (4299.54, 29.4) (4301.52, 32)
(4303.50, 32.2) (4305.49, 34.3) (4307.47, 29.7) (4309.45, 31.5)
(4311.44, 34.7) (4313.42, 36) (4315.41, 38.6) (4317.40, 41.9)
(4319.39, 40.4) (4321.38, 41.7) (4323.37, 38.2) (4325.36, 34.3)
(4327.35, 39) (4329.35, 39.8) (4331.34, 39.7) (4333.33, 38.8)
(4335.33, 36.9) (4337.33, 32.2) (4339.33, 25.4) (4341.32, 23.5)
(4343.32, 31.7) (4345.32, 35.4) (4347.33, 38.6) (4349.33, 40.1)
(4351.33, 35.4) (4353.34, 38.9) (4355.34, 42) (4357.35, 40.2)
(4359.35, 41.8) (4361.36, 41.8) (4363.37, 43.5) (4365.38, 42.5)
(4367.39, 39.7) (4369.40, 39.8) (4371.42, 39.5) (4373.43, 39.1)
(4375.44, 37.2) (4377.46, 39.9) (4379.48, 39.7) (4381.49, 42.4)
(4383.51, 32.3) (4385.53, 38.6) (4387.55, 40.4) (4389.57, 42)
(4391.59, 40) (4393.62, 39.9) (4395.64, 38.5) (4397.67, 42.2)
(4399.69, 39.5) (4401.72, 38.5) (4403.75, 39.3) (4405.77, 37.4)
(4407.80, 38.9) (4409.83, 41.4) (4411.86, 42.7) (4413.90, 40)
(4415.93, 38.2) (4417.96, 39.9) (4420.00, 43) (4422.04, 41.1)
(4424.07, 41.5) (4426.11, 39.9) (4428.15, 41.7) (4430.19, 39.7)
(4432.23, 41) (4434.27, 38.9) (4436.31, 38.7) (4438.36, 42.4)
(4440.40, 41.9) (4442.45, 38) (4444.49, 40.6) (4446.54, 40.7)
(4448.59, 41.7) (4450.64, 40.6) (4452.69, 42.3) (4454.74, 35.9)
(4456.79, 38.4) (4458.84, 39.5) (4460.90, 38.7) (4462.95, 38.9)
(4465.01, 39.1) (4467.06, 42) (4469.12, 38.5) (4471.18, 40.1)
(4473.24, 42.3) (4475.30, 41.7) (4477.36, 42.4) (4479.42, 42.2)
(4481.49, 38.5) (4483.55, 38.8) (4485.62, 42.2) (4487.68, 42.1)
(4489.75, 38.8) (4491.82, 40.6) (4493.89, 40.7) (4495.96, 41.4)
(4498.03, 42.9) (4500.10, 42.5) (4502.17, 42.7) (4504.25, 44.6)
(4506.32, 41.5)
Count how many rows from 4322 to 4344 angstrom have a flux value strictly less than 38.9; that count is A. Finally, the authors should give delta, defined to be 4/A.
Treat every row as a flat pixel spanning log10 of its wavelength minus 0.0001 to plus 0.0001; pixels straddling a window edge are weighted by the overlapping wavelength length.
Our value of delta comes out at 0.5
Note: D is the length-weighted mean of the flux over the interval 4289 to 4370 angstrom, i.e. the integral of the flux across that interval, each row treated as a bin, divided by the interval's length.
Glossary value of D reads 36.7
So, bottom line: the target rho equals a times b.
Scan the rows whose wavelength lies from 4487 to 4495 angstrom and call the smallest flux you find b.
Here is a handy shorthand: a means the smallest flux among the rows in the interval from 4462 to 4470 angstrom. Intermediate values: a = 38.5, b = 38.8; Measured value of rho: 1494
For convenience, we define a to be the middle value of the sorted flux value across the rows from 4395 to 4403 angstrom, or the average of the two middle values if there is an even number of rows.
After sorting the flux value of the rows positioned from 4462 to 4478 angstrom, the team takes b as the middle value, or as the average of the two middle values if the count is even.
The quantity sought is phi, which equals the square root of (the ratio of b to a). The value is 1.02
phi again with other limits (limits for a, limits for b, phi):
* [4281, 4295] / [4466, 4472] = 1.02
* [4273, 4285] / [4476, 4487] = 1.03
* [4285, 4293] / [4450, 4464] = 1.02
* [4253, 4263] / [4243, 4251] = 0.98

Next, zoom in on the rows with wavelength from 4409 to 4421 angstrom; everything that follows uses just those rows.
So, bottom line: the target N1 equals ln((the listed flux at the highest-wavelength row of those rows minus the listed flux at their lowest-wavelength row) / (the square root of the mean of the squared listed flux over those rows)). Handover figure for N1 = -3.2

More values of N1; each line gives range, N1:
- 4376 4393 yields -6.0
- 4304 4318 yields -1.5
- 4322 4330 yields -3.2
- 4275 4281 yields -4.6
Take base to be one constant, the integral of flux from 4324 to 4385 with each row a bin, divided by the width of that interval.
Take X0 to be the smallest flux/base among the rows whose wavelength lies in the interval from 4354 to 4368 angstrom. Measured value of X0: 1.05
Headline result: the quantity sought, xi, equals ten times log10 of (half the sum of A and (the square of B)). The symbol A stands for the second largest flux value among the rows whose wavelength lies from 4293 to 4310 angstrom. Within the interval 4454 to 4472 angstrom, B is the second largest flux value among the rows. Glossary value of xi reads 29.2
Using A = 39.2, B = 40.1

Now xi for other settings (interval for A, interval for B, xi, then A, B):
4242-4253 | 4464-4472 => 29.2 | 42.4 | 40.1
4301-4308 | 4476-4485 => 29.6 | 32.2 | 42.2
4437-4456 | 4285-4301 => 29.0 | 42.3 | 39.2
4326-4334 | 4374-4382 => 29.1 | 39.7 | 39.9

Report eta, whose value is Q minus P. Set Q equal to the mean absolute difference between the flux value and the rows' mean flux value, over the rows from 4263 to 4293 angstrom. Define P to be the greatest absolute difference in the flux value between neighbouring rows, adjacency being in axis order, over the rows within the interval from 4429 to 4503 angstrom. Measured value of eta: -4.4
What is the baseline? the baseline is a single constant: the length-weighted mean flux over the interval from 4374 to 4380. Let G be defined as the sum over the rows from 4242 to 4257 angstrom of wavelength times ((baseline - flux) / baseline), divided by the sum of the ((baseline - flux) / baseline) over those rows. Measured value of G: 4249.6 angstrom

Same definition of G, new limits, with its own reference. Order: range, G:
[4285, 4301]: 4295.2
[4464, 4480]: 4474.3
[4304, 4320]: 4307.2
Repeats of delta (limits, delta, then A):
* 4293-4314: 0.4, 9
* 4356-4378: 4.0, 1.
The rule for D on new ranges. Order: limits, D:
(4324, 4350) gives 35.0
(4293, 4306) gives 34.5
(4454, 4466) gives 38.5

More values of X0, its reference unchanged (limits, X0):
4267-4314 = 0.78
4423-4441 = 1.03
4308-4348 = 0.62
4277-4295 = 0.90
